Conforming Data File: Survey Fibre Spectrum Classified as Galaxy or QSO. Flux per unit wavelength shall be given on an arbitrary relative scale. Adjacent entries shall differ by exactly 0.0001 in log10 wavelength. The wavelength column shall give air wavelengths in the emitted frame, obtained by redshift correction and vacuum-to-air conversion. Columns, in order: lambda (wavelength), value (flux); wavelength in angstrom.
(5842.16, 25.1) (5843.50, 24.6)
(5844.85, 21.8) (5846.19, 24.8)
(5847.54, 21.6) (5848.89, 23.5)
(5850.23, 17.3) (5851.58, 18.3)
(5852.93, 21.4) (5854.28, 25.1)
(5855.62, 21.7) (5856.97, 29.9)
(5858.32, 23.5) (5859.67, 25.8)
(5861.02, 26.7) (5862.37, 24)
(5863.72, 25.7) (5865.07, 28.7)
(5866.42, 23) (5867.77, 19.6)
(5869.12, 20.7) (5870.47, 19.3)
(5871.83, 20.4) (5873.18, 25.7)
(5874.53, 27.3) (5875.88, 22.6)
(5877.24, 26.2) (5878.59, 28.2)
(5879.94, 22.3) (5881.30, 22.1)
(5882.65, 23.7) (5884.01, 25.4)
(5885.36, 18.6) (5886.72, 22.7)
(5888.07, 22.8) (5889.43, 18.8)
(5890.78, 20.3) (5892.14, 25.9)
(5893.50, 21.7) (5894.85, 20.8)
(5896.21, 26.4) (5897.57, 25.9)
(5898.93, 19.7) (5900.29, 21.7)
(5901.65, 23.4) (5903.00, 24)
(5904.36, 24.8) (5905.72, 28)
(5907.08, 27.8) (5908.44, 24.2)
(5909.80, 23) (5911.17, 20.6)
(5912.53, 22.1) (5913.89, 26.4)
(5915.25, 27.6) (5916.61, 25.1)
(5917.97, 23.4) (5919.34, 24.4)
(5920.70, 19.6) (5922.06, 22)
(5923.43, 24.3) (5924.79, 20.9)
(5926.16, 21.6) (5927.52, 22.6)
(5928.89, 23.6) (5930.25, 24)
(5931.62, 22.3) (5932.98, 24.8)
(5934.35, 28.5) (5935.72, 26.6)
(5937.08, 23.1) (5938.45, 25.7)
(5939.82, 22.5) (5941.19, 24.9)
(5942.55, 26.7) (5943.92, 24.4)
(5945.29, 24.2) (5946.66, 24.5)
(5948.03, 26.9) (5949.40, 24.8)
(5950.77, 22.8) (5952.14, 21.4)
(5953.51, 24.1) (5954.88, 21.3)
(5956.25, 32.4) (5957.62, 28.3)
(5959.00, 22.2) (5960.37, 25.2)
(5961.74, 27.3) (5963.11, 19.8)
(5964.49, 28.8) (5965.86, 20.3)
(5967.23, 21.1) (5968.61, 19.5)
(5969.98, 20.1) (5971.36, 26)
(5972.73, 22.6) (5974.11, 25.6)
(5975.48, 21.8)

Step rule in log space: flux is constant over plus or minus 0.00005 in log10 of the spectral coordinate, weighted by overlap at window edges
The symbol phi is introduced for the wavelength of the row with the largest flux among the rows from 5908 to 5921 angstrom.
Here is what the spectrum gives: 5915.25 angstrom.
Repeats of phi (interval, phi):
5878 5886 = 5878.59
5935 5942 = 5935.72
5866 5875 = 5874.53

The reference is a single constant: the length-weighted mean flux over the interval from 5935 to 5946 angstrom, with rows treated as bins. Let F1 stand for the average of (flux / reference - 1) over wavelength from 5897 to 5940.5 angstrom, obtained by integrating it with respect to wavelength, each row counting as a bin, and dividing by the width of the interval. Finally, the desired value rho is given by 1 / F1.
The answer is -28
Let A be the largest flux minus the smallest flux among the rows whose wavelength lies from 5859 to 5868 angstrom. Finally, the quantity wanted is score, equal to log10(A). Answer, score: 0.96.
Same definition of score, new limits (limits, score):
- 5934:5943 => 0.78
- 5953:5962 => 1.05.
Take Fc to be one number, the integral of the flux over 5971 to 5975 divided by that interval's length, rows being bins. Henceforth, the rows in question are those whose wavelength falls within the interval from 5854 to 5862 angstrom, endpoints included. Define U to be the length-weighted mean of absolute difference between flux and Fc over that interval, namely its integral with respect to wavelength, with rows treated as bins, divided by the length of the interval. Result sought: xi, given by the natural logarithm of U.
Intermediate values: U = 2.23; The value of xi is 0.801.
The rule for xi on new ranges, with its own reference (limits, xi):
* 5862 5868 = 0.868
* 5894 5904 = 0.818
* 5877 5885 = 0.753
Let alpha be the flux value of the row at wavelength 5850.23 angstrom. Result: 17.3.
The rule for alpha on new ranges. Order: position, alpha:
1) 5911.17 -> 20.6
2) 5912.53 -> 22.1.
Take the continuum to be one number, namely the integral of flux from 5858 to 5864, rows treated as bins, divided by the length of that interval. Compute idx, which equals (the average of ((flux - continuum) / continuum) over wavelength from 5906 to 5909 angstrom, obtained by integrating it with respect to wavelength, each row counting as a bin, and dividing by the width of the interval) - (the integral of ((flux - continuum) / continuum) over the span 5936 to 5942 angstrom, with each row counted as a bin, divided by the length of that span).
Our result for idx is 0.08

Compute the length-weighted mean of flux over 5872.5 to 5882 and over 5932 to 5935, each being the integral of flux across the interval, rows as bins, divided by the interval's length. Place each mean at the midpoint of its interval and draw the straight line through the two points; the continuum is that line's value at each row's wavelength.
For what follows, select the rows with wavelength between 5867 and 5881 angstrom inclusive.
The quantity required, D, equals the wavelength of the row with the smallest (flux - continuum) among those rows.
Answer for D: 5870.47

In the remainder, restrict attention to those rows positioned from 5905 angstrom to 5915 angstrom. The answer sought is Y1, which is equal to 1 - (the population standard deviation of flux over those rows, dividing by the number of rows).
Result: -1.7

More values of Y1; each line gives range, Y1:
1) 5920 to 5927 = -0.5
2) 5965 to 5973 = -1.2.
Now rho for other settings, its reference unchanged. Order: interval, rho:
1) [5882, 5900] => -11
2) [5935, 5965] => 223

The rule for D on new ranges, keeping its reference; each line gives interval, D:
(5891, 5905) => 5898.93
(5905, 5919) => 5911.17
